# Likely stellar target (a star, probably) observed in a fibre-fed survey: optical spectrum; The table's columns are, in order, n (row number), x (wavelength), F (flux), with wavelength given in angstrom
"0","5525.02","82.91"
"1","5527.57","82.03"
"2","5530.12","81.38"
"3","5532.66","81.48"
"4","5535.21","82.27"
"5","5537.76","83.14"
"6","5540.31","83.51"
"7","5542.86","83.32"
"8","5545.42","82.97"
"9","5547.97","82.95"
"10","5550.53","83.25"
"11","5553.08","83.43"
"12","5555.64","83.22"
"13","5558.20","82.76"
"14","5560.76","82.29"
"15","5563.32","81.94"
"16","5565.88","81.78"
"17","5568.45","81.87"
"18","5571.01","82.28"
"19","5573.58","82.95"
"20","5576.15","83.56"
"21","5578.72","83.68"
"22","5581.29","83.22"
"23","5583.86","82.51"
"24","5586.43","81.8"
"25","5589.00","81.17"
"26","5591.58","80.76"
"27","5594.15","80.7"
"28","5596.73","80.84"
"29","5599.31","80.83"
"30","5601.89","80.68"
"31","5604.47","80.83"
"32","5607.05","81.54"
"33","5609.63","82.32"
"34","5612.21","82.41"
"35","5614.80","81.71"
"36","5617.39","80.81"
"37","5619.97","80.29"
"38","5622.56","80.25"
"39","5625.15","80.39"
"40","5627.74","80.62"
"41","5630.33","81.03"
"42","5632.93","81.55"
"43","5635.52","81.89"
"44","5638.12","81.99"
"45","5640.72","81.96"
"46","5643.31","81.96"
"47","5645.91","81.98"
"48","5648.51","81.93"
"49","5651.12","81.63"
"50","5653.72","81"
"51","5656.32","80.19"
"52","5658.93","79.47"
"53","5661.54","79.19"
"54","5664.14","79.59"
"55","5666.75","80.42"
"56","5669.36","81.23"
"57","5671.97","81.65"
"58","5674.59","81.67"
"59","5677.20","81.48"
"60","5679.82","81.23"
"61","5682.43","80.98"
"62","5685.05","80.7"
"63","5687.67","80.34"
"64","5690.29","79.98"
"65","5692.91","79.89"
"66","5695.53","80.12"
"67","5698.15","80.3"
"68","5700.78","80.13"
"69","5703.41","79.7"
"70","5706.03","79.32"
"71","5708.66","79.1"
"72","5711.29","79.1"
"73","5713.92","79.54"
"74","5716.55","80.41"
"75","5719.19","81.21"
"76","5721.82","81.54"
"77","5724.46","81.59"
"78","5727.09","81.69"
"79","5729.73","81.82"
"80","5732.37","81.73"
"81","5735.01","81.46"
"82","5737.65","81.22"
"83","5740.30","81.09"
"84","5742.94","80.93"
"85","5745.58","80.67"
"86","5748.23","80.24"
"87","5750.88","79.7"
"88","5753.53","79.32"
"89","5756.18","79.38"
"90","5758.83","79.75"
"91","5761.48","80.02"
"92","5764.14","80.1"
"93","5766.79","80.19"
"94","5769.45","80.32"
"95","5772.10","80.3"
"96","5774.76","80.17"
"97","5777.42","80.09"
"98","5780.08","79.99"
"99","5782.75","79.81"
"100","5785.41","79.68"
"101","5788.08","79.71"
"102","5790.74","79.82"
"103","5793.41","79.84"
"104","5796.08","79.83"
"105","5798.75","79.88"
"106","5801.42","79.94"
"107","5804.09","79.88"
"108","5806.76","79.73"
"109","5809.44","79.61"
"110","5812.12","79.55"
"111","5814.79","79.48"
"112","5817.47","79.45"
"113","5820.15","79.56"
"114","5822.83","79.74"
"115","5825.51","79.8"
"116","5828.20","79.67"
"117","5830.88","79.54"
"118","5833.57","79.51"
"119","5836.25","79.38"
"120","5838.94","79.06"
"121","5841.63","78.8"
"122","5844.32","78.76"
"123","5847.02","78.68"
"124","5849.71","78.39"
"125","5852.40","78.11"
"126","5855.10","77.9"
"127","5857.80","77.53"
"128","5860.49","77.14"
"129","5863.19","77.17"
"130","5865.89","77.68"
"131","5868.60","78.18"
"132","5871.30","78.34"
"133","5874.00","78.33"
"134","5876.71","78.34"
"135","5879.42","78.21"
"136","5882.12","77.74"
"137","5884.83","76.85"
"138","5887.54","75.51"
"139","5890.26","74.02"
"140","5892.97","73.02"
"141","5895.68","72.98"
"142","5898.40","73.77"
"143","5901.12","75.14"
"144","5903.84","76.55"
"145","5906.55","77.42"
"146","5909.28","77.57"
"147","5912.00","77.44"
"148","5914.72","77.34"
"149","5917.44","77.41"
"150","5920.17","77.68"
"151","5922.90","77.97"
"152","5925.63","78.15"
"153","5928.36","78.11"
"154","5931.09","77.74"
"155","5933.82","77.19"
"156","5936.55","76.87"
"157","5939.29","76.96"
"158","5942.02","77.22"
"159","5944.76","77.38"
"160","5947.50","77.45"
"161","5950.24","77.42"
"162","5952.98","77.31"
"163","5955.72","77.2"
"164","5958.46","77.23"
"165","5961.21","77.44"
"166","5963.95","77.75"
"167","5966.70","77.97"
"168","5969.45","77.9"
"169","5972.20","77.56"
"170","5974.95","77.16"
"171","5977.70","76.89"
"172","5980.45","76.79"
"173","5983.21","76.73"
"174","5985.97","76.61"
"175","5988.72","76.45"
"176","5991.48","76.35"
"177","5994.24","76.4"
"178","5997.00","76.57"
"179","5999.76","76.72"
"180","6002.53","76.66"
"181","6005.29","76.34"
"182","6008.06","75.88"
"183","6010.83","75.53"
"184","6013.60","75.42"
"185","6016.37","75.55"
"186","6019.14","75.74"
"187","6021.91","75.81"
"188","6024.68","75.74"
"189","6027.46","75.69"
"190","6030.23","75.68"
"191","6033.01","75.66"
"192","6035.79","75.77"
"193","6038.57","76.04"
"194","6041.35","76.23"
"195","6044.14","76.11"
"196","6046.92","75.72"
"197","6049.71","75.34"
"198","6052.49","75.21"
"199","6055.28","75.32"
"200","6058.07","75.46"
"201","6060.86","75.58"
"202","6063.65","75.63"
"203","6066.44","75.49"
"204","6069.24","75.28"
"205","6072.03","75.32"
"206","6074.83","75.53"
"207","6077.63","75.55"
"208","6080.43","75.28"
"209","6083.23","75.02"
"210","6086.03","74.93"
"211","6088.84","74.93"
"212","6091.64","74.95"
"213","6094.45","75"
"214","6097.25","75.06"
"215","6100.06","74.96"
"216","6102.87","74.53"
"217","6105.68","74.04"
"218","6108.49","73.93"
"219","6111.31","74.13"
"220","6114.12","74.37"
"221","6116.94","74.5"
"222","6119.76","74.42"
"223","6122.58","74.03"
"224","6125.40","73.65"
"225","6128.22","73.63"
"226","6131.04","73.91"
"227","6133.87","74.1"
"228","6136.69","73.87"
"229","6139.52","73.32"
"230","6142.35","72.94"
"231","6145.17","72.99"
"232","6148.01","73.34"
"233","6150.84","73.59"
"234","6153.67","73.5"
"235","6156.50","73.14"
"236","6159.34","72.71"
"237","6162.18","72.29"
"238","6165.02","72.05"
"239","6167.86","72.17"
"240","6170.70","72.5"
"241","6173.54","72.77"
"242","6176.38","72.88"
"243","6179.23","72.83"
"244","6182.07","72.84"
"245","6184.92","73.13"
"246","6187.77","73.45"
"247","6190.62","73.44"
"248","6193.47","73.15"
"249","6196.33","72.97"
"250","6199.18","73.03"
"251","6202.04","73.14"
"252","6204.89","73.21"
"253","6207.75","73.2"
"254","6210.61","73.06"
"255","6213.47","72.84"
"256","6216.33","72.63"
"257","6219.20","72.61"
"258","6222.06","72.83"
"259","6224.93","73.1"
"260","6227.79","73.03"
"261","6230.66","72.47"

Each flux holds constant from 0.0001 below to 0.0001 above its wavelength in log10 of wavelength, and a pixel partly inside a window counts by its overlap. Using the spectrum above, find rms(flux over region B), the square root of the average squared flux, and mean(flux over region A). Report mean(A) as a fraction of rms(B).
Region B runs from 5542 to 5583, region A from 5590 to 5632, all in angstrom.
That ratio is 0.978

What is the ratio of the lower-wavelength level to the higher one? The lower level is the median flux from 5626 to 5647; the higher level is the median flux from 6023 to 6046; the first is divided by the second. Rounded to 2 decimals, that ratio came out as 1.08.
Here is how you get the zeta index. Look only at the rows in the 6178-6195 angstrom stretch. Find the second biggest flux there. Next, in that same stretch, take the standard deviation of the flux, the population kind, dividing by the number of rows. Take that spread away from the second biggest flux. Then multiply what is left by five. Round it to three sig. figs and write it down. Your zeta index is 366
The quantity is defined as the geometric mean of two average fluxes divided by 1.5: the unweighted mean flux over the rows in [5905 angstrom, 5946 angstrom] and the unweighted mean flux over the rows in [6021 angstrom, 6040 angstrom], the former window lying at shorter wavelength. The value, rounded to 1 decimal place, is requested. 51.1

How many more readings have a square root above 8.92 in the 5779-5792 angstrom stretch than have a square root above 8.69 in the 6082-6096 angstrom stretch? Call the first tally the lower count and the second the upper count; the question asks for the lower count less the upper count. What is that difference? 5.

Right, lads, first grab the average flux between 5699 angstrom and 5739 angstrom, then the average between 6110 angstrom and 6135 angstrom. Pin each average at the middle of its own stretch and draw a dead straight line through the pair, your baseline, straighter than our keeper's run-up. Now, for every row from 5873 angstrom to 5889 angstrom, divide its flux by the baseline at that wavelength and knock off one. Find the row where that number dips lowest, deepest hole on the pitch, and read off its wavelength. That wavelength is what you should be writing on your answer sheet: 5887.54 angstrom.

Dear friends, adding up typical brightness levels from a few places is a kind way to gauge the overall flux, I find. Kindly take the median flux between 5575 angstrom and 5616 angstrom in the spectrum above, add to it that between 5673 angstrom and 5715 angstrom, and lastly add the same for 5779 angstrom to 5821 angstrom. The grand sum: 241.5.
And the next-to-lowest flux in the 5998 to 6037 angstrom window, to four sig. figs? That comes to 75.53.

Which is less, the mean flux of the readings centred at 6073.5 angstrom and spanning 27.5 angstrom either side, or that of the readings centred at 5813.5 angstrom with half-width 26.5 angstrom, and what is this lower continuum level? 75.3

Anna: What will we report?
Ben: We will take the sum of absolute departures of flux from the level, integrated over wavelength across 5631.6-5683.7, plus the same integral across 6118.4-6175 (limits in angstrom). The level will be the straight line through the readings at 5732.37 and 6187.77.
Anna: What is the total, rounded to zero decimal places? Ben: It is 155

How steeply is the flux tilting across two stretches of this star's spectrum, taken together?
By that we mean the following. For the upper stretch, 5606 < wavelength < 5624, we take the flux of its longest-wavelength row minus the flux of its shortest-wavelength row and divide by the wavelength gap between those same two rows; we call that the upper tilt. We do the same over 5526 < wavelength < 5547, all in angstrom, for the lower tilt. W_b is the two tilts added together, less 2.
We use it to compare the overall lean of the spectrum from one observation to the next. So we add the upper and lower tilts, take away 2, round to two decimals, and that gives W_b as -2.03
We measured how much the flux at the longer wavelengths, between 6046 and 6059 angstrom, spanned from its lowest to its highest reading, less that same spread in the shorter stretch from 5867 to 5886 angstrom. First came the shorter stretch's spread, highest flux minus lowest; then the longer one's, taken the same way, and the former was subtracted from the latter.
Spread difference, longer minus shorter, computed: -1.0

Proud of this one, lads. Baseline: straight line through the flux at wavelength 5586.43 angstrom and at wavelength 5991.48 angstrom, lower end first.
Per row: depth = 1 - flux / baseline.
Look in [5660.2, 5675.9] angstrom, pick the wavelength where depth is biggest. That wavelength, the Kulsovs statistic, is 5661.54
